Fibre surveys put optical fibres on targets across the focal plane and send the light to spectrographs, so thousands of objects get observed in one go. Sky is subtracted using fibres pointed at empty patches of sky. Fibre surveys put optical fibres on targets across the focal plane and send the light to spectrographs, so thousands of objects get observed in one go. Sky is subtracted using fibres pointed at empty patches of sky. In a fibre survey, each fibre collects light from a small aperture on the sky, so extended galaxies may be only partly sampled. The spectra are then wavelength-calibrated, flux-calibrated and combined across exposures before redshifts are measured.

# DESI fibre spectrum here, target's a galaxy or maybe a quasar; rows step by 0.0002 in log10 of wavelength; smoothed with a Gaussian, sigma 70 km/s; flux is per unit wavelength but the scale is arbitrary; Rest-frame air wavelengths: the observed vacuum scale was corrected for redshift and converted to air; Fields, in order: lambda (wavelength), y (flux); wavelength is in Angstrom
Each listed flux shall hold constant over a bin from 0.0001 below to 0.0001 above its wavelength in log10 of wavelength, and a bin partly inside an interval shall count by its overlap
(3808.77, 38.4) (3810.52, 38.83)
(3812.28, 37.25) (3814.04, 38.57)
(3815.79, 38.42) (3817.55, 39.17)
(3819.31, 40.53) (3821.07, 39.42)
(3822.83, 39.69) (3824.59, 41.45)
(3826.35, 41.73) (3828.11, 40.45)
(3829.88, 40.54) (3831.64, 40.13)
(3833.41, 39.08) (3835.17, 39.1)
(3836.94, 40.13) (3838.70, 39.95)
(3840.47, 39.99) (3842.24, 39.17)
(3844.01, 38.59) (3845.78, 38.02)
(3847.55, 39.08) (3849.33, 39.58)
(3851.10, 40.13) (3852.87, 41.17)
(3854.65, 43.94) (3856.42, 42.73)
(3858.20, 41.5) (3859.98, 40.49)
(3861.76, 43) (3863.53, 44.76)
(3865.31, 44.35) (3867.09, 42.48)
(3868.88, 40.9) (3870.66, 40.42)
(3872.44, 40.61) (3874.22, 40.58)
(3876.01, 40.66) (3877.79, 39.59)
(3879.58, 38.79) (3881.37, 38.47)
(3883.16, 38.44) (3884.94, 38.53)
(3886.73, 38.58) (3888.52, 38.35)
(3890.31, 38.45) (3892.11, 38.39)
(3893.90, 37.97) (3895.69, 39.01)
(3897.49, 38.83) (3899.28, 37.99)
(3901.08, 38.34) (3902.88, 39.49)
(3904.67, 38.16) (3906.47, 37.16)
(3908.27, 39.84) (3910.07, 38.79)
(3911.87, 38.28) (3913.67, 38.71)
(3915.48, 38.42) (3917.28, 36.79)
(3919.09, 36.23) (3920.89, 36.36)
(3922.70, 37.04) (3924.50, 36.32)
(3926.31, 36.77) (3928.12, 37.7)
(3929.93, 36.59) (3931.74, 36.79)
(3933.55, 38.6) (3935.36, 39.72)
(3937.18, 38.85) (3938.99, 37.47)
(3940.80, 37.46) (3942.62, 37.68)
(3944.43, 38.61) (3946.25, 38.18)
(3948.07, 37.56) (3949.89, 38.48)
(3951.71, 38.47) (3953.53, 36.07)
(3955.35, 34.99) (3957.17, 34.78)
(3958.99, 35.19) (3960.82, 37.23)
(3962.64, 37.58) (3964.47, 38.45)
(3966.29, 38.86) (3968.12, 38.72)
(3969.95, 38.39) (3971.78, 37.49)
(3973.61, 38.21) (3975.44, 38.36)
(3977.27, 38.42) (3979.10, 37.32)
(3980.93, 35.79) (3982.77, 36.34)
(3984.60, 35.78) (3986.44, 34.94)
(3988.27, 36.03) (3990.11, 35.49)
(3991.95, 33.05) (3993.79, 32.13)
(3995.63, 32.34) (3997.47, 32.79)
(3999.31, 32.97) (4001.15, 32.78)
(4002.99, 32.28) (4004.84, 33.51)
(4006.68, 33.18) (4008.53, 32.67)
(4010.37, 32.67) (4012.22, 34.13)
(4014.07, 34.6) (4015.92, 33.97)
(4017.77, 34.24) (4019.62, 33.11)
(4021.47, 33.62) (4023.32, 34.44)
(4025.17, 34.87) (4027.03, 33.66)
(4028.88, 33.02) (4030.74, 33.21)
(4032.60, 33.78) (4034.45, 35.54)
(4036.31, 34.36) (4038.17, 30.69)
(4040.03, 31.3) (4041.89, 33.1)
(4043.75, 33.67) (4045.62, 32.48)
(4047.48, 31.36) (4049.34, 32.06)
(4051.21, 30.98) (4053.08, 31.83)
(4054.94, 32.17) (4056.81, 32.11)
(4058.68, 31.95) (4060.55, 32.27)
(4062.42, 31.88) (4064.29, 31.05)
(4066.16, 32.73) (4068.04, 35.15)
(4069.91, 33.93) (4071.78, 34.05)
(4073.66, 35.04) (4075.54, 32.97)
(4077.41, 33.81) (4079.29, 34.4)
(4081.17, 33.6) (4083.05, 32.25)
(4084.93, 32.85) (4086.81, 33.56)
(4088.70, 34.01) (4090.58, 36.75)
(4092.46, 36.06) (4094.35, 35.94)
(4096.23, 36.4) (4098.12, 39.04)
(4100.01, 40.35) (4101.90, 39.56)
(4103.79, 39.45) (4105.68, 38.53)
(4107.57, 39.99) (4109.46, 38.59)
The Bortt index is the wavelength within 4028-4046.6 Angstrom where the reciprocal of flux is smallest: 4034.45 Angstrom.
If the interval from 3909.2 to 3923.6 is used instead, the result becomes 3910.07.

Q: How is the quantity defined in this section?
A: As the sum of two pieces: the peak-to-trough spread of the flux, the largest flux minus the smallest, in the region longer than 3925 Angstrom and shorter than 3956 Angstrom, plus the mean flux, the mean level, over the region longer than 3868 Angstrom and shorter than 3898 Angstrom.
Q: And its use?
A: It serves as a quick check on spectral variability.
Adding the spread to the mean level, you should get 43.9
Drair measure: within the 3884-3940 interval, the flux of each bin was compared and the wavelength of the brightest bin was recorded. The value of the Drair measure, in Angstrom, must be 3908.27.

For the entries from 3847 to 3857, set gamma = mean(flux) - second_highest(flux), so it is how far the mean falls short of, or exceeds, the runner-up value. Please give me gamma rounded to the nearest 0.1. -1.6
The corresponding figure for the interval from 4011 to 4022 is -0.3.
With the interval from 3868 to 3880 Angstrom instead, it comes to -0.4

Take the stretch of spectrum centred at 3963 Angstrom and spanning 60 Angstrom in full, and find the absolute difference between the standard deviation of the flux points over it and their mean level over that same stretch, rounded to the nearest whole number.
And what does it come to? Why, 36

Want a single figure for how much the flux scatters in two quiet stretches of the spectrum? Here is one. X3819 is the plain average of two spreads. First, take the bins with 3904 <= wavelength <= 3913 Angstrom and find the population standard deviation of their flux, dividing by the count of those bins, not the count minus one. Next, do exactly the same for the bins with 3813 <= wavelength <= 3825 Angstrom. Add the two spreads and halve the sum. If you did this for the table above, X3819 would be 0.94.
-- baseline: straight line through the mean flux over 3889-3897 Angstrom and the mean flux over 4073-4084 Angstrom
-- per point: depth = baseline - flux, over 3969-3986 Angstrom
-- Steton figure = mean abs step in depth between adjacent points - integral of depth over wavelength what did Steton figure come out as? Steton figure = 18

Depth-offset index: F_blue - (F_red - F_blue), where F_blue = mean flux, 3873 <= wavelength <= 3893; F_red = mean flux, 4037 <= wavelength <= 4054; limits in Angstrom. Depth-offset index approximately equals 46.0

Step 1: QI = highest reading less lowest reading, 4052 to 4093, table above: 5.7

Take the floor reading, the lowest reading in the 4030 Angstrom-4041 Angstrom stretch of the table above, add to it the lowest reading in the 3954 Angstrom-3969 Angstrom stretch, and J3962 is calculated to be 65.5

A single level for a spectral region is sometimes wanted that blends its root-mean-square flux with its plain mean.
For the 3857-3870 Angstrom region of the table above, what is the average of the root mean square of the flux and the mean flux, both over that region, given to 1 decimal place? 42.5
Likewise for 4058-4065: 31.8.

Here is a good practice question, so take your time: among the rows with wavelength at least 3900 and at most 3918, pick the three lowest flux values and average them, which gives 37.4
